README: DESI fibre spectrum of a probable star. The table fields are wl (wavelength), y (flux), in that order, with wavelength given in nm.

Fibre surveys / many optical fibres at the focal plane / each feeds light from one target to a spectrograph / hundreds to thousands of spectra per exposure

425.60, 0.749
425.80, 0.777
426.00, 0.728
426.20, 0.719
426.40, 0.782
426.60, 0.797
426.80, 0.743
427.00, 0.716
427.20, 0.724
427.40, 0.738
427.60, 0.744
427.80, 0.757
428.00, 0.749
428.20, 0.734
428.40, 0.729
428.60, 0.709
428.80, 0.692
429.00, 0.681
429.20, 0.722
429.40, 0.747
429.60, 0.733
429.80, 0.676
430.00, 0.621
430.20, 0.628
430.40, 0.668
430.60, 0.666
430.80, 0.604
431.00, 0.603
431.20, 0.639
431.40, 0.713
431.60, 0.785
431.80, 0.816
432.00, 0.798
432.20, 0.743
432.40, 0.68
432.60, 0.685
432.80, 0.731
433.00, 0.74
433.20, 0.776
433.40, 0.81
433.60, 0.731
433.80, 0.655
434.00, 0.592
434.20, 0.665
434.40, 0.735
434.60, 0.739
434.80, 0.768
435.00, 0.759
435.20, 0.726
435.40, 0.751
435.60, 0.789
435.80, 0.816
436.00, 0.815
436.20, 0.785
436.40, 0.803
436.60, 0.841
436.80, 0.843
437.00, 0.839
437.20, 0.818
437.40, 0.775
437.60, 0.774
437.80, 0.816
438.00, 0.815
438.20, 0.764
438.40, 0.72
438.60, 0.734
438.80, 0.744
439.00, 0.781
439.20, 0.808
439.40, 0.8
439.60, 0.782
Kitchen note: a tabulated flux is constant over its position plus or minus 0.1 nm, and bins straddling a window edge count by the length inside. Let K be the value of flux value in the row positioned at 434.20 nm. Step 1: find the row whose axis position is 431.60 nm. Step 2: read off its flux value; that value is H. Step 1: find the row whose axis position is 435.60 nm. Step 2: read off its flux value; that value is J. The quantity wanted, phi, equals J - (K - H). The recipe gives 0.91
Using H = 0.785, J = 0.789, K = 0.665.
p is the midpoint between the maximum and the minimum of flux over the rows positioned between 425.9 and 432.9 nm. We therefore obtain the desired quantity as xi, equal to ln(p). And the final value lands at -0.343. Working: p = 0.71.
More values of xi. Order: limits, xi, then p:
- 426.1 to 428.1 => -0.279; 0.76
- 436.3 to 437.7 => -0.213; 0.81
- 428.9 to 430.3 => -0.380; 0.68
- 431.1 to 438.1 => -0.332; 0.72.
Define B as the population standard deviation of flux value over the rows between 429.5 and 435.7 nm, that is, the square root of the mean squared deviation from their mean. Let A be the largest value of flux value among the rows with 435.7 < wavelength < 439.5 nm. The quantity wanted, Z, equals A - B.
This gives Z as 0.779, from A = 0.843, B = 0.064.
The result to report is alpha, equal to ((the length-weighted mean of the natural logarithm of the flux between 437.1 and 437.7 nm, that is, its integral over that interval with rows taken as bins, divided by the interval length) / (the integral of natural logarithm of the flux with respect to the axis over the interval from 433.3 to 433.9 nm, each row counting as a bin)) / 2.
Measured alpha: 0.63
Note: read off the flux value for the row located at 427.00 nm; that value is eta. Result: 0.716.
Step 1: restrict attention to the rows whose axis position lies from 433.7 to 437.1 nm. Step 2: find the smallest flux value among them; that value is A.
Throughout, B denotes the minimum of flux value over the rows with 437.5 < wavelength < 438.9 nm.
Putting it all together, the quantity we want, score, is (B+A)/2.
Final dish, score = 0.656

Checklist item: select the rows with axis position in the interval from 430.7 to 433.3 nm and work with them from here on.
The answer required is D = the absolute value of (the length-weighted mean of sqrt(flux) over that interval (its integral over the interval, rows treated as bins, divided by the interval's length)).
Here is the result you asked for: 0.845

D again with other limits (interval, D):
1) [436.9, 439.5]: 0.885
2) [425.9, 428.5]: 0.862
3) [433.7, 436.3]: 0.858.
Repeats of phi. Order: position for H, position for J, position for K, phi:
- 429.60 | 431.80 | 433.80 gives 0.89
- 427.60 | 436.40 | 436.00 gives 0.73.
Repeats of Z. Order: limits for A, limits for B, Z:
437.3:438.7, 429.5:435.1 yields 0.751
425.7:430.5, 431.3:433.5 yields 0.751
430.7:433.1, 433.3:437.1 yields 0.750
